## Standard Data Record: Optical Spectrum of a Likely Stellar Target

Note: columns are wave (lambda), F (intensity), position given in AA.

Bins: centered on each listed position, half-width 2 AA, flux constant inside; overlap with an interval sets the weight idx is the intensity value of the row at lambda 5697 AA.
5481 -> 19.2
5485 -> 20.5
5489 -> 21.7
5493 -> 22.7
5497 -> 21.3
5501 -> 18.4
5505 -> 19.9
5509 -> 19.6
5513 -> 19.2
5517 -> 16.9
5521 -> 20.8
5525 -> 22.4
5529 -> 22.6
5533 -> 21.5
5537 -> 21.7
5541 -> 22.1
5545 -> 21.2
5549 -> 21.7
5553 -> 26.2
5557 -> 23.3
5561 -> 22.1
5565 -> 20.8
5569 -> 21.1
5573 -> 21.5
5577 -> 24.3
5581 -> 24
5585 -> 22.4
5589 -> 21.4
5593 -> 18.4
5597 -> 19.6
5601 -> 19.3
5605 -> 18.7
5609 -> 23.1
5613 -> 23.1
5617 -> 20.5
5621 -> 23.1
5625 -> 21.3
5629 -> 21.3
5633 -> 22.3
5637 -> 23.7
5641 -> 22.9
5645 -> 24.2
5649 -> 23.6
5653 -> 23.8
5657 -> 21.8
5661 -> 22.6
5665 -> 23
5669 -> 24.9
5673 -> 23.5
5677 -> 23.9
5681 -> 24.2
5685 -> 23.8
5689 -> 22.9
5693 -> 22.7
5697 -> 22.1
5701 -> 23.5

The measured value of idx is 22.1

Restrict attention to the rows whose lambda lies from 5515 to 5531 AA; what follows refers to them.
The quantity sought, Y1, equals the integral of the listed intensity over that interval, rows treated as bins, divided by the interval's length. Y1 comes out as 20.7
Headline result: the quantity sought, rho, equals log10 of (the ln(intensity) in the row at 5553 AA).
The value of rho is 0.514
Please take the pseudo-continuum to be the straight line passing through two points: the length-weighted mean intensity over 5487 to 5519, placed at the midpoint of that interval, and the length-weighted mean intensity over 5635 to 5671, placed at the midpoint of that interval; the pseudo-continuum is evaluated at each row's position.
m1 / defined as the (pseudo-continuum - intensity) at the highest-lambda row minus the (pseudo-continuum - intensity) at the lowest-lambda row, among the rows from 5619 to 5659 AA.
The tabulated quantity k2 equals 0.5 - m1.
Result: -1.6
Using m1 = 2.1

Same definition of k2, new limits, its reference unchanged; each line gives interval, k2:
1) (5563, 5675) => 0.7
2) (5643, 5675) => -0.8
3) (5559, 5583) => 1.9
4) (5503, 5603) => -2.3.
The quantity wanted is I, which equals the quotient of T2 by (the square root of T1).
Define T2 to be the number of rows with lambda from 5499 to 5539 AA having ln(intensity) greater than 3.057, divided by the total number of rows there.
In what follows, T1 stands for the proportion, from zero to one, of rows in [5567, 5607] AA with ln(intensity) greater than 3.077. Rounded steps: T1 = 0.30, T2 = 0.4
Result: 0.7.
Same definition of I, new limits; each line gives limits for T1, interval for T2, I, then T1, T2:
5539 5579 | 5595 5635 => 0.8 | 0.60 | 0.6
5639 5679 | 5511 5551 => 0.6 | 1.00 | 0.6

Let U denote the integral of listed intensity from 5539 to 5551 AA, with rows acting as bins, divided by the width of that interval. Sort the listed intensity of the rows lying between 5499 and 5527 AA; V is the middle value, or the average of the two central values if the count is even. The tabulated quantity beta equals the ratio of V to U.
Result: 0.90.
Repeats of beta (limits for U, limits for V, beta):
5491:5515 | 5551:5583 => 1.12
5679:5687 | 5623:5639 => 0.91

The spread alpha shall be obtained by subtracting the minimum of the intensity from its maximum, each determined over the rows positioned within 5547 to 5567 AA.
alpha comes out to 5.4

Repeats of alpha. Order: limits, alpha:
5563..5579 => 3.5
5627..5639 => 2.4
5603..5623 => 4.4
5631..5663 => 2.4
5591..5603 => 1.2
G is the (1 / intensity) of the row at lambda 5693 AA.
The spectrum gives 0.0441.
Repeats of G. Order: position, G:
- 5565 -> 0.0481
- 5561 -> 0.0452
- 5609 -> 0.0433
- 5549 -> 0.0461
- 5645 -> 0.0413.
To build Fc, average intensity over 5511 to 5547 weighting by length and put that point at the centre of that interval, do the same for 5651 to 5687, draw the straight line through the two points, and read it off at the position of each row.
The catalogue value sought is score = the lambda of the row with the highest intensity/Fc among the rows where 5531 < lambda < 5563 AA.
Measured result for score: 5553 AA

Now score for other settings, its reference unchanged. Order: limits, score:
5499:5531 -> 5529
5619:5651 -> 5645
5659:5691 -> 5669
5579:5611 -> 5581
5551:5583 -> 5553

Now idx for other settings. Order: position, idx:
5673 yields 23.5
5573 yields 21.5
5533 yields 21.5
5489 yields 21.7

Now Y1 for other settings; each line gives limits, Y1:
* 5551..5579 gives 22.8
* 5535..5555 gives 22.6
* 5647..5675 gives 23.3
